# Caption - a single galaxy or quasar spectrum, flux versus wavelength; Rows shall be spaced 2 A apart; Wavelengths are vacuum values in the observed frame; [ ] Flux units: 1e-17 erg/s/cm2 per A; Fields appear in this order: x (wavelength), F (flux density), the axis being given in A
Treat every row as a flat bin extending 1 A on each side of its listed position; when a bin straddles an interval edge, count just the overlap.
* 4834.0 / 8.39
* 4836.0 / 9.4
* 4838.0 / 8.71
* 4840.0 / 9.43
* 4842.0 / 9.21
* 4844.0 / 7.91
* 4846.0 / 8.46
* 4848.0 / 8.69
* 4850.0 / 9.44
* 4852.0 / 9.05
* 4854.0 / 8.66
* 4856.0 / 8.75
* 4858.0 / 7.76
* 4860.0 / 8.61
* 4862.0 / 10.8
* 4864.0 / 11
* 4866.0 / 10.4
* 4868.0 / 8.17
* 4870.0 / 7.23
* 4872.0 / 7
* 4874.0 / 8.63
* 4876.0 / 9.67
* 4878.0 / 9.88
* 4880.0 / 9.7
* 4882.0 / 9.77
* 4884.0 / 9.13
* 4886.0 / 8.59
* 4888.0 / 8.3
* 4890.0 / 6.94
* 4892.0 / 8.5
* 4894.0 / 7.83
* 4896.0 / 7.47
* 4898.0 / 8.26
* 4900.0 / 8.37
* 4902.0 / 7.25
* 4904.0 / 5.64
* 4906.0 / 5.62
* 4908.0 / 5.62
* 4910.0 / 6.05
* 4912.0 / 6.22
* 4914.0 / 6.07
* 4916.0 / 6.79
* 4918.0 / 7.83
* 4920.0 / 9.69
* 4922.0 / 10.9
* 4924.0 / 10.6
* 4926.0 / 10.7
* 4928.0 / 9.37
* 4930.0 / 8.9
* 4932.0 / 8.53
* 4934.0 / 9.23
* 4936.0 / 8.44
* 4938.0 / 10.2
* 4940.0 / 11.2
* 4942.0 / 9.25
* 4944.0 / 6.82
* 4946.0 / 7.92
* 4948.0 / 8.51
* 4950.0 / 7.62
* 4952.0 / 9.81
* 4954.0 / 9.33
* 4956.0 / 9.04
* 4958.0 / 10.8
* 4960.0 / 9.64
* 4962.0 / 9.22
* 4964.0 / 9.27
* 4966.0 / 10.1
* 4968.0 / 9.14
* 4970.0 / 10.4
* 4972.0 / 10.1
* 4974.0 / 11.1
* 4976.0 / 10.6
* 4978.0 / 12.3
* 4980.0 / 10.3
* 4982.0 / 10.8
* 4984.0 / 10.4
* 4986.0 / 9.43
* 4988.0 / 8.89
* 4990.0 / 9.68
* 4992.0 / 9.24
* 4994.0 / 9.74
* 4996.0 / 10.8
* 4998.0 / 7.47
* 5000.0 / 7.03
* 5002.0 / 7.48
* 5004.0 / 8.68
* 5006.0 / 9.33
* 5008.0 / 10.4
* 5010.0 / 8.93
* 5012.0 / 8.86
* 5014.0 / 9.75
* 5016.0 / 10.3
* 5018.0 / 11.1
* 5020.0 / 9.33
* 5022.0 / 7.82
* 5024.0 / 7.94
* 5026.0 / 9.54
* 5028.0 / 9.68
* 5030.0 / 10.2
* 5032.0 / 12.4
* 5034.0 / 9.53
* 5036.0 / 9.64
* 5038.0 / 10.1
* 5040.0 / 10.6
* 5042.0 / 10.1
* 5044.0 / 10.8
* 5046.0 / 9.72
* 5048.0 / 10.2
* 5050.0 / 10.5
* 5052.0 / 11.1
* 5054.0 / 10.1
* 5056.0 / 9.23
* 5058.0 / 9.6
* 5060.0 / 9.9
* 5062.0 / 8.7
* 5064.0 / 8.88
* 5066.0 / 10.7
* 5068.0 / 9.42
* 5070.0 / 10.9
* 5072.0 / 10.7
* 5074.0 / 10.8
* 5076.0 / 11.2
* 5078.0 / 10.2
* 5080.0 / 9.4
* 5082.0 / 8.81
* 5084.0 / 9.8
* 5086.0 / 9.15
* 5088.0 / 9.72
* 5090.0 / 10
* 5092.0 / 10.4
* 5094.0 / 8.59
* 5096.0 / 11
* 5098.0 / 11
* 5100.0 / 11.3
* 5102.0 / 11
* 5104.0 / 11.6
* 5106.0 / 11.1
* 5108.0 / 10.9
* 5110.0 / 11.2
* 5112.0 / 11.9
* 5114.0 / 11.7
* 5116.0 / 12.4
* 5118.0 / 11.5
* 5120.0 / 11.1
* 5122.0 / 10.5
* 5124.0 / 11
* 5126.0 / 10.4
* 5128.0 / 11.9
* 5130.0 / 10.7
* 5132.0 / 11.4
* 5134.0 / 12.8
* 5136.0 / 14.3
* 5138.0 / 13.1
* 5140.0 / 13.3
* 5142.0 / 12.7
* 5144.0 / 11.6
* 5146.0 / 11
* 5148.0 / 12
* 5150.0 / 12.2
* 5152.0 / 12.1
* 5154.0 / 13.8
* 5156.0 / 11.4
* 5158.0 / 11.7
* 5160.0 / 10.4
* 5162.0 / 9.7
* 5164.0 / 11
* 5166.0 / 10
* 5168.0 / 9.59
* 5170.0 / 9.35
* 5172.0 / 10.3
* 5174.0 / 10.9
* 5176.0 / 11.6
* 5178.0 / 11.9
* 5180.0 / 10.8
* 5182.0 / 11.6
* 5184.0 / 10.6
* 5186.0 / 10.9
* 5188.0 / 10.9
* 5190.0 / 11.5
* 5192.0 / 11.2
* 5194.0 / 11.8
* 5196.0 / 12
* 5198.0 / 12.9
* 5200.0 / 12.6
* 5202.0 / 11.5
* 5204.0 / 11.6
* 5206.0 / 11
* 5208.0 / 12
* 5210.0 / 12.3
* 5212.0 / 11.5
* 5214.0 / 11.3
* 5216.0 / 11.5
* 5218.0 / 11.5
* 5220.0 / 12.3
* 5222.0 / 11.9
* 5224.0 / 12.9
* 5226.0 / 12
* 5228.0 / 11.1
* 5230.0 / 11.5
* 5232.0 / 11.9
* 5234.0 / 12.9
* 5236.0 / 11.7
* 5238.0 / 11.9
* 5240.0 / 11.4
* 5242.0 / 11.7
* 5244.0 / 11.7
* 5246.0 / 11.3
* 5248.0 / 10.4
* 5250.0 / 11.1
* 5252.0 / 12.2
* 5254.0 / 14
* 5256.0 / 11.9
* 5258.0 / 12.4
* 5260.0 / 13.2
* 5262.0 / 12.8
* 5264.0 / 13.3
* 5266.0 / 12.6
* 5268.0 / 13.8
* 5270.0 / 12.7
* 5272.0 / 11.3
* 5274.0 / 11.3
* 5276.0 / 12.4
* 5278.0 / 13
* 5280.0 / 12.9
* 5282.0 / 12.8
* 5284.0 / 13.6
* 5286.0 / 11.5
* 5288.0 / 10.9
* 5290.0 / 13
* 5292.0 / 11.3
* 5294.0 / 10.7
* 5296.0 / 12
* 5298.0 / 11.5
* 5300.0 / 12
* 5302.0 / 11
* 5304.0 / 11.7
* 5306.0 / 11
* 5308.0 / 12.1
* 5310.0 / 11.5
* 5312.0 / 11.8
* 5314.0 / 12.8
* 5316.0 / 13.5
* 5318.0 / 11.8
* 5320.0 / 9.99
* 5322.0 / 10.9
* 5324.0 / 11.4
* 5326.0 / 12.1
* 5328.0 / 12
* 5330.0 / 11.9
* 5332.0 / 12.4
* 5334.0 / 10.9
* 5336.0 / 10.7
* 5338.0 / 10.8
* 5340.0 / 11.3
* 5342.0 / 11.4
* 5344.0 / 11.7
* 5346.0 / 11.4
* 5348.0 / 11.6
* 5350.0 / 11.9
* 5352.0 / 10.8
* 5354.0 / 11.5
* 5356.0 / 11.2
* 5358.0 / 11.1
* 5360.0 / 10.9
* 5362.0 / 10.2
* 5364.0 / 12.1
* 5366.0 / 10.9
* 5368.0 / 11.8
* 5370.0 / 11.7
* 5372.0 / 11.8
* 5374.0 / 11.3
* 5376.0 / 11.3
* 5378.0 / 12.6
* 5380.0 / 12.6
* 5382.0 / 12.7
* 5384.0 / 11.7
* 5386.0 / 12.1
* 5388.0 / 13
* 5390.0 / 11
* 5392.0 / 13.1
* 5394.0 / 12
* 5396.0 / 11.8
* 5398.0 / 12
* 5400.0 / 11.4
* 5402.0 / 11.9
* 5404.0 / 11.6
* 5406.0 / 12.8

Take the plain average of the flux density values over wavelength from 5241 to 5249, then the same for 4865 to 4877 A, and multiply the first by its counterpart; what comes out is 96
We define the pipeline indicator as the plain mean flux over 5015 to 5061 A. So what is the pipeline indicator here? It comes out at 10.0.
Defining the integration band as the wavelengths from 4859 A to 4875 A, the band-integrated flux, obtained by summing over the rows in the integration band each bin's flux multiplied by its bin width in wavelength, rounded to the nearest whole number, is 144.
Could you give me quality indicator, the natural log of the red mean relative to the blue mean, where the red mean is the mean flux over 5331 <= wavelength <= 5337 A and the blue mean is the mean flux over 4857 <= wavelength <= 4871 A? 0.22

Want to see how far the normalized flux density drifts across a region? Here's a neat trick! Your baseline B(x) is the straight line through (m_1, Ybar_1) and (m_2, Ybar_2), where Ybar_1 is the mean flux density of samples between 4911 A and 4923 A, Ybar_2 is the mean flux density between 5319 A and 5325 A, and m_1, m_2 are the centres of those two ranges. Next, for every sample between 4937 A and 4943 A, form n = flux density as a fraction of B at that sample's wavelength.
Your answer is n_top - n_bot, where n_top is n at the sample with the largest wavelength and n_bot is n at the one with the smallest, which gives -0.12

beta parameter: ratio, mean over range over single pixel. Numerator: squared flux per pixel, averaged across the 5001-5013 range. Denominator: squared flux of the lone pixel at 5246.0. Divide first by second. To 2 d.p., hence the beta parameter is 0.63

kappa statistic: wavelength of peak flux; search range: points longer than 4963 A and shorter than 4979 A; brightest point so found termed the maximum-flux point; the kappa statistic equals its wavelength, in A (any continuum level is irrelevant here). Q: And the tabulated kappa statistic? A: 4978.0 A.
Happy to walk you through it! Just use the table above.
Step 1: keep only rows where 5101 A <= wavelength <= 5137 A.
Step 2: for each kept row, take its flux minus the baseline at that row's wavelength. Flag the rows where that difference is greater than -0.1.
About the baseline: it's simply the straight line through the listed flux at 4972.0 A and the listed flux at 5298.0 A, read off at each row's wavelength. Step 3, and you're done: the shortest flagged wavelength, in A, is 5102.0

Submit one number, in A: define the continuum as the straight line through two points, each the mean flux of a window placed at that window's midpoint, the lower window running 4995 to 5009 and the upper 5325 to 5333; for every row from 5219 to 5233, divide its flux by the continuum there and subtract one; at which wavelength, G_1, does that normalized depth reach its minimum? 5228.0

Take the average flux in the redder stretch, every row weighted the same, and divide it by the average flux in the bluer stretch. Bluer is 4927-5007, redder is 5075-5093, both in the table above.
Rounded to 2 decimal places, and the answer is 1.05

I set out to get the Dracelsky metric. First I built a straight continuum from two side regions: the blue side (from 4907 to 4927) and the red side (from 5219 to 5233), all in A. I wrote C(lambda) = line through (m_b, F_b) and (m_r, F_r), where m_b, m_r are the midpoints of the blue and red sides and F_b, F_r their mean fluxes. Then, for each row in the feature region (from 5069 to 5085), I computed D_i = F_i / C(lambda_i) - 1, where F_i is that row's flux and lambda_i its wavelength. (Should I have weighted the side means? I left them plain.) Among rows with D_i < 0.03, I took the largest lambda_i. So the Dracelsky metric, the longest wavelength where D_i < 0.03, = 5084.0 A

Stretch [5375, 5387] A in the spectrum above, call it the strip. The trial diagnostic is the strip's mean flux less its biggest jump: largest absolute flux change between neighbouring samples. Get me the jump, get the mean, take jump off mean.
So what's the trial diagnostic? 10.9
